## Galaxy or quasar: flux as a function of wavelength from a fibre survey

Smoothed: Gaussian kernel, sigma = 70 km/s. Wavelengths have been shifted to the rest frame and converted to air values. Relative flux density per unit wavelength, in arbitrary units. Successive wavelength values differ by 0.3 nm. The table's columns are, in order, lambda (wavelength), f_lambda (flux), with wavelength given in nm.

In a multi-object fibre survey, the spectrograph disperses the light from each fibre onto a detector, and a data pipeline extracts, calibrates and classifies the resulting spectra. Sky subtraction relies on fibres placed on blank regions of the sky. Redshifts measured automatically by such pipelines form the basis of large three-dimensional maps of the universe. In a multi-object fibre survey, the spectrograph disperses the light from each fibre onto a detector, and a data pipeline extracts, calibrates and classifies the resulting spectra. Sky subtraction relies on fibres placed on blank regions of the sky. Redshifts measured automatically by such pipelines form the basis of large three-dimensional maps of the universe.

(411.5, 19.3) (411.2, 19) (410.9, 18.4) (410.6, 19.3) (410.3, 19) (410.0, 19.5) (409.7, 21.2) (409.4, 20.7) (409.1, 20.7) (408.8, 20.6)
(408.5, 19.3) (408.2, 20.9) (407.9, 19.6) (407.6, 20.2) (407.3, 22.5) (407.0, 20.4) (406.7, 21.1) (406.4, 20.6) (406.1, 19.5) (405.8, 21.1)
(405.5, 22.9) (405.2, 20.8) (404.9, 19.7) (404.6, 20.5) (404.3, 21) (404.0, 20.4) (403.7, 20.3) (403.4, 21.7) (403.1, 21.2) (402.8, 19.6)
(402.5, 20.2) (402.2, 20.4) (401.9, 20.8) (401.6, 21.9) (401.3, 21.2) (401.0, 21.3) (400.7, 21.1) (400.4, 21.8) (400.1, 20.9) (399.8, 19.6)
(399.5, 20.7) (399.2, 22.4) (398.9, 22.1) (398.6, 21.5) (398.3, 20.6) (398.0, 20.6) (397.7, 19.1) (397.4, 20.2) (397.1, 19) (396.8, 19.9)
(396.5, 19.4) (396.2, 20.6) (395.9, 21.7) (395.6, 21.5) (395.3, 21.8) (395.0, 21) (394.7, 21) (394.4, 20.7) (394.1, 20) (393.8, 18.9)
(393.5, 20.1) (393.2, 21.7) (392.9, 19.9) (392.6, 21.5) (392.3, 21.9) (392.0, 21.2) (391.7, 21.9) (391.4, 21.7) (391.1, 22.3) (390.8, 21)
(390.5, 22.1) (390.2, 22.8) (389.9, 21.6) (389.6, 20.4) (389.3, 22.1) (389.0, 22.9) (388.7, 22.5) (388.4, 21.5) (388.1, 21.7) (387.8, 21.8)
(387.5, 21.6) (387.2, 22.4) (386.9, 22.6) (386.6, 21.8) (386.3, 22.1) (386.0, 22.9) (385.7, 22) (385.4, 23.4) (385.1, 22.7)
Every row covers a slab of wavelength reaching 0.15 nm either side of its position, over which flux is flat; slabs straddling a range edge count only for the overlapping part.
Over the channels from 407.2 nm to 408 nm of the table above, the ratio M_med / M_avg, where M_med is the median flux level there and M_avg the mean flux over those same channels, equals 0.97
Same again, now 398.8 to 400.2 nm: 0.99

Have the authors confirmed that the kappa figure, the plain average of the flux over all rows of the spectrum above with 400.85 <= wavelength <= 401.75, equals 21.5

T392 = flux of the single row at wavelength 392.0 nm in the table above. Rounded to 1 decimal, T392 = 21.2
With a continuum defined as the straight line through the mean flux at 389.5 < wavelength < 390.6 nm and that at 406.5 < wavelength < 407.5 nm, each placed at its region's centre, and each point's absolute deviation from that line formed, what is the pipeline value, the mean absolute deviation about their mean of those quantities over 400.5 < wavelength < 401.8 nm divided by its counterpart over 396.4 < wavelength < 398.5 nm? 0.2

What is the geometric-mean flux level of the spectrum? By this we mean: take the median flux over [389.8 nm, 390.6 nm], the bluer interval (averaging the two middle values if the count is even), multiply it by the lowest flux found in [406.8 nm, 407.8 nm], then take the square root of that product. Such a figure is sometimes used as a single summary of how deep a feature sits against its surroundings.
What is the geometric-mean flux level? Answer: 21.1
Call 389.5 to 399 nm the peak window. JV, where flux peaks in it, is 390.2 nm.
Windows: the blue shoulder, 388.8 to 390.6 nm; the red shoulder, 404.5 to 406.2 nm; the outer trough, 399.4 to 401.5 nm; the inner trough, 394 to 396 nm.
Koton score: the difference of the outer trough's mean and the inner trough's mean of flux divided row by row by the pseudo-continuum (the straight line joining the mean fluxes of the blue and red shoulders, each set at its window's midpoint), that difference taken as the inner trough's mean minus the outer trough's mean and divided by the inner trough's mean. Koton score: -0.013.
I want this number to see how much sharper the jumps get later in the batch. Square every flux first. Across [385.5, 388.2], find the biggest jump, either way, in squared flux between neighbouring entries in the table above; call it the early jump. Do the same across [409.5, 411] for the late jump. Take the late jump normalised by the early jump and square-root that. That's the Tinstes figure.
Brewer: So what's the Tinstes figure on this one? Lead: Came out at 1.31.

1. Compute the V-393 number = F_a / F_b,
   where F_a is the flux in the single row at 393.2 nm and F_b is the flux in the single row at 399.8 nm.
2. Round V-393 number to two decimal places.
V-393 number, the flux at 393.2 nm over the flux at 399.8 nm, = 1.11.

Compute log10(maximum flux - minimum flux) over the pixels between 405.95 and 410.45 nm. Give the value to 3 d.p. 0.544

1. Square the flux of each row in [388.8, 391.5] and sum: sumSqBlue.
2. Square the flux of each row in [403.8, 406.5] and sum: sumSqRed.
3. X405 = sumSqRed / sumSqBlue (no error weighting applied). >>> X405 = 0.90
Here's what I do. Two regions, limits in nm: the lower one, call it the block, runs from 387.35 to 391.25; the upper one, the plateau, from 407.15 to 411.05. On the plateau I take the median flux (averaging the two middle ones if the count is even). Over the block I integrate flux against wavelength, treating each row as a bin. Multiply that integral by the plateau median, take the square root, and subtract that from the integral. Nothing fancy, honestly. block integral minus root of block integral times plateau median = 43.8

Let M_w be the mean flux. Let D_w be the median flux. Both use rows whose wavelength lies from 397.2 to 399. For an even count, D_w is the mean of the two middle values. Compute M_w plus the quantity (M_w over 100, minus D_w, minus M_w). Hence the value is -20.39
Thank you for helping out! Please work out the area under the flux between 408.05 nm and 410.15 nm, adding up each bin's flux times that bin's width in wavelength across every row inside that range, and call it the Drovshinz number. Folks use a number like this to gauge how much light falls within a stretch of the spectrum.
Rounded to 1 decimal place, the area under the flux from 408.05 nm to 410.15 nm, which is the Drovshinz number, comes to 42.9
